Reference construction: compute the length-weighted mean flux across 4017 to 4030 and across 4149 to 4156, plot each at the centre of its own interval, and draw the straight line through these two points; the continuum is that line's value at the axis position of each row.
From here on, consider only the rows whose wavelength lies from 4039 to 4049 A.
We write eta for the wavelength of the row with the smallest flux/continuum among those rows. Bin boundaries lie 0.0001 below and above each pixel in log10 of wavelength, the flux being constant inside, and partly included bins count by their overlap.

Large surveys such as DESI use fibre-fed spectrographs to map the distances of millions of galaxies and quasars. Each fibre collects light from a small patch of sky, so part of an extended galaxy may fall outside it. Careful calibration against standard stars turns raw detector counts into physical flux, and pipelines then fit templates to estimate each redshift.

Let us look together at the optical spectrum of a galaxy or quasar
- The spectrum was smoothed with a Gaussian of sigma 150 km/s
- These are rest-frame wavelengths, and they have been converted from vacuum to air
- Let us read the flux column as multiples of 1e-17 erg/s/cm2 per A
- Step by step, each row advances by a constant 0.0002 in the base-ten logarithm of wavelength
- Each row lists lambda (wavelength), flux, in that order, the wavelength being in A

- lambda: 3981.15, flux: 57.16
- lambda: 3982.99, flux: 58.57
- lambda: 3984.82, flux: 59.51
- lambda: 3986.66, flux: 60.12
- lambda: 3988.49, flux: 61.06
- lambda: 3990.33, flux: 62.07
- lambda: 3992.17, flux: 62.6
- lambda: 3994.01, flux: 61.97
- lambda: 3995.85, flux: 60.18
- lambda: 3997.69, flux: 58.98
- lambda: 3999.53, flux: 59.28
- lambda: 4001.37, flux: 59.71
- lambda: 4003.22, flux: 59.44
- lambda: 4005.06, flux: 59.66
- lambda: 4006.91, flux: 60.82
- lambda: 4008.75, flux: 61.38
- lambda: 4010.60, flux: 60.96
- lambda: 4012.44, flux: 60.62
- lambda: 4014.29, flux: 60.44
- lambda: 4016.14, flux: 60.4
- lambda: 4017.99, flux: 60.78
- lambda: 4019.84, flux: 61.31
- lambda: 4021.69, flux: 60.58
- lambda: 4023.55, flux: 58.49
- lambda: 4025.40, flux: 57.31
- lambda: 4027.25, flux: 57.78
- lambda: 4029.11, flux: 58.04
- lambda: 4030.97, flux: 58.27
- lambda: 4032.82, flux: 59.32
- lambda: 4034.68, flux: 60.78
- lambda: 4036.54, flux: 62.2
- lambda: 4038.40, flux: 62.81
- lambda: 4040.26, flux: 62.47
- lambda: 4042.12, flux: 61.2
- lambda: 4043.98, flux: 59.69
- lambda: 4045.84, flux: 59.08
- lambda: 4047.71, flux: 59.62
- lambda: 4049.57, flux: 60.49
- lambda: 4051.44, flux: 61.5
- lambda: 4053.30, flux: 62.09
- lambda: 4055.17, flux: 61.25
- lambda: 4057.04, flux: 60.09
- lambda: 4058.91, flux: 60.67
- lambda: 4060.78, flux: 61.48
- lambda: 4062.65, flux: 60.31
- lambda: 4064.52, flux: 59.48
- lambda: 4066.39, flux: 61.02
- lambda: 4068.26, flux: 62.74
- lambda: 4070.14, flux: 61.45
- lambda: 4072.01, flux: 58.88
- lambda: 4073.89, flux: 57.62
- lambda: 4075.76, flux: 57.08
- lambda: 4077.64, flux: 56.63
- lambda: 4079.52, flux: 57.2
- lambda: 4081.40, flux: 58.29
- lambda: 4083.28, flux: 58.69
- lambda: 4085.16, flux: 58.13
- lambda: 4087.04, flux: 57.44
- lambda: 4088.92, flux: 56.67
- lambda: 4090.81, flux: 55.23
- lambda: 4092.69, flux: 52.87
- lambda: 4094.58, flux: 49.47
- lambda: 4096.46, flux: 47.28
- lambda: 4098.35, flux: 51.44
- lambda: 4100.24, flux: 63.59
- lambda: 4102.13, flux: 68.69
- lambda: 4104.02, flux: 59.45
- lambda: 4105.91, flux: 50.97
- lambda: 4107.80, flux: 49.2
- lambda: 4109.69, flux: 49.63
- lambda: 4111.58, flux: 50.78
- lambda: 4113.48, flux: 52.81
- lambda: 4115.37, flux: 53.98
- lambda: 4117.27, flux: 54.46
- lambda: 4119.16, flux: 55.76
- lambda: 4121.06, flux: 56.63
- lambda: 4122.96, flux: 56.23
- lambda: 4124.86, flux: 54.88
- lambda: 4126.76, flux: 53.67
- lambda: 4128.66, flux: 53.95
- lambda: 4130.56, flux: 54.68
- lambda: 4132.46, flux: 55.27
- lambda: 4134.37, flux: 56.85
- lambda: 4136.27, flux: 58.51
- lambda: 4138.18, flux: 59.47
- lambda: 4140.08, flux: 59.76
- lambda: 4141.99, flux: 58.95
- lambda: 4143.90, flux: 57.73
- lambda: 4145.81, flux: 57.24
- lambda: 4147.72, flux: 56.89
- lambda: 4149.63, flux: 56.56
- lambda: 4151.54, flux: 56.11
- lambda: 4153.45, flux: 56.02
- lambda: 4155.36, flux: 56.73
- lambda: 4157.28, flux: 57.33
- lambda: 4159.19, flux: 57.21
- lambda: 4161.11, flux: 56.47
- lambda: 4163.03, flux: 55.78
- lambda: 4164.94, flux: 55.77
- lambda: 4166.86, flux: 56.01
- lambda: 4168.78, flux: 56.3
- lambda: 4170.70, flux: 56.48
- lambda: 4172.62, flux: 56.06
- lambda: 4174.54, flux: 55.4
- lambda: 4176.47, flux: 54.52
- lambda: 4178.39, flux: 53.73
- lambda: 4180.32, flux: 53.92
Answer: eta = 4045.84 A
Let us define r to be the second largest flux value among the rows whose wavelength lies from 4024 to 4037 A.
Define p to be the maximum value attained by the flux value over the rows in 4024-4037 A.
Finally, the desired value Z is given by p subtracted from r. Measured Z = -1.42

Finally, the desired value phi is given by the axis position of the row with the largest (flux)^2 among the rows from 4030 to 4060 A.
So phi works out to 4038.40 A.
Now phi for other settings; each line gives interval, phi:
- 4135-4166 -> 4140.08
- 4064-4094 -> 4068.26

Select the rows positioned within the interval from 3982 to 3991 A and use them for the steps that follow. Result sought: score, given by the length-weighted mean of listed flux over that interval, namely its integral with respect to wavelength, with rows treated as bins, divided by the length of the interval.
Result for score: 60.2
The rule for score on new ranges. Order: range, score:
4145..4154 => 56.6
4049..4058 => 61.1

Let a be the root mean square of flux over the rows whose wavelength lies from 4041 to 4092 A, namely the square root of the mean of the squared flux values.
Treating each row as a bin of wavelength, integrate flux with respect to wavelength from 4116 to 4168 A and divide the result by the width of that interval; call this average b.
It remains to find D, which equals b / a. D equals 0.95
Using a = 59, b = 56.5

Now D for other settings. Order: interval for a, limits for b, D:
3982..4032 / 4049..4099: 0.97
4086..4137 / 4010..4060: 1.10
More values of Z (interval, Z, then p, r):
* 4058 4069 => -1.26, 62.74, 61.48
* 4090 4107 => -5.10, 68.69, 63.59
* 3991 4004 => -0.63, 62.6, 61.97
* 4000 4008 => -1.11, 60.82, 59.71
